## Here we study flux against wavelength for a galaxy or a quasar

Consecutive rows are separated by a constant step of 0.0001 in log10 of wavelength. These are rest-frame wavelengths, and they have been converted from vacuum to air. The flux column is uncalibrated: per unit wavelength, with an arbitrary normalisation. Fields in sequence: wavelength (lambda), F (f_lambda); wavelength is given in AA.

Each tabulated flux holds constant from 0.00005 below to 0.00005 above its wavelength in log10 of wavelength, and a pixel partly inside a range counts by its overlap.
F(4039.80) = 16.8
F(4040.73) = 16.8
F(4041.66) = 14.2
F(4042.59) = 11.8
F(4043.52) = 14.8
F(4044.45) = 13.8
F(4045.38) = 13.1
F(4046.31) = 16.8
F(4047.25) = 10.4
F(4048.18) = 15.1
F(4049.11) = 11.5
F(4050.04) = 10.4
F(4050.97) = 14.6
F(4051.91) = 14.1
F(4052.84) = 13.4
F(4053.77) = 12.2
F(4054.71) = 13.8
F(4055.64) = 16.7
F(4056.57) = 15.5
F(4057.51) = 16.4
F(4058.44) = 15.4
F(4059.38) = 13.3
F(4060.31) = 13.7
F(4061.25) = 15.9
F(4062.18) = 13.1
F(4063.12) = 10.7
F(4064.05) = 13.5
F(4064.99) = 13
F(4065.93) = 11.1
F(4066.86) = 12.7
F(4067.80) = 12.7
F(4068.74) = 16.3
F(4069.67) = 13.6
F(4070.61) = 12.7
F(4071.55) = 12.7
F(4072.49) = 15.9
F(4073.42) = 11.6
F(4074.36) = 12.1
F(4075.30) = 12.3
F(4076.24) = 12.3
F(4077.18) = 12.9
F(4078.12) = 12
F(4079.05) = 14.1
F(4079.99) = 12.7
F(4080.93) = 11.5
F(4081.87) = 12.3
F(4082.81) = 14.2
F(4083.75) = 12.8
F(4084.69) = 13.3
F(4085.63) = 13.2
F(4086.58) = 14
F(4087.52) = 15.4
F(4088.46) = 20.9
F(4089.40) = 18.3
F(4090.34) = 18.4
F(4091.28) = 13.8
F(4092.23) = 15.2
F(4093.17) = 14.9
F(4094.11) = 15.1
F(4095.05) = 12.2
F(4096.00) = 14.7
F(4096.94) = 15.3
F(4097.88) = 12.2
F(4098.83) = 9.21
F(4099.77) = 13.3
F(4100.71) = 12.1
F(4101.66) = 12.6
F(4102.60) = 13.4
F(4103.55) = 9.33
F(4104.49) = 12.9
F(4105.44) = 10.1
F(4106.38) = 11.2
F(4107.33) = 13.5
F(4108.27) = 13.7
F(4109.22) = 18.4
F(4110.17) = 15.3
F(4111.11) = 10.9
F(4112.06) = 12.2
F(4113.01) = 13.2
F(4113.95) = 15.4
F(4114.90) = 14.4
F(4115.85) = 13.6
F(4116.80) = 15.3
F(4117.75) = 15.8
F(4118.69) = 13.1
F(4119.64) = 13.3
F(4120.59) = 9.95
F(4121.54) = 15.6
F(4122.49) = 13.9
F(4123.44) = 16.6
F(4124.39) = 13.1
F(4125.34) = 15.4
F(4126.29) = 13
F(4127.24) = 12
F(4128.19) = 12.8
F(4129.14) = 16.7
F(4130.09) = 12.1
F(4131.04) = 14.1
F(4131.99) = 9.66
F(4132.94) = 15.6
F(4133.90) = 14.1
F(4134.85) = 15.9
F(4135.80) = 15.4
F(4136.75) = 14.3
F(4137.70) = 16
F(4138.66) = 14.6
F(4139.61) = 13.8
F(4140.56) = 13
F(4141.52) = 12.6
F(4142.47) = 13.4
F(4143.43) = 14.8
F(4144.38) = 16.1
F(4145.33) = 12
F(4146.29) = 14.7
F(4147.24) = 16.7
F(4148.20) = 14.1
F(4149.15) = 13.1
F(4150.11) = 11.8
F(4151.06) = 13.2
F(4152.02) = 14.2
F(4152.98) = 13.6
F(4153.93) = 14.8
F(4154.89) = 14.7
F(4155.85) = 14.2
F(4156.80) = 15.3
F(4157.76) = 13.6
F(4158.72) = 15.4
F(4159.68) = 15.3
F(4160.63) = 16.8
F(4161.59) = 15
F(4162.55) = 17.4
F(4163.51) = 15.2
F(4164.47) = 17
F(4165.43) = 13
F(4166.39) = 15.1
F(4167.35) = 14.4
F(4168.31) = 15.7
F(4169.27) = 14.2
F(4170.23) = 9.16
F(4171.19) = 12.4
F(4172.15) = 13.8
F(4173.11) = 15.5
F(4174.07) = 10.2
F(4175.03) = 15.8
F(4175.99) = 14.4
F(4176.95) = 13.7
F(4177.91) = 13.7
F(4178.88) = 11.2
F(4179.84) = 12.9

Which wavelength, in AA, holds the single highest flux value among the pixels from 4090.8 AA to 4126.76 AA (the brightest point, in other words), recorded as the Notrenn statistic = 4109.22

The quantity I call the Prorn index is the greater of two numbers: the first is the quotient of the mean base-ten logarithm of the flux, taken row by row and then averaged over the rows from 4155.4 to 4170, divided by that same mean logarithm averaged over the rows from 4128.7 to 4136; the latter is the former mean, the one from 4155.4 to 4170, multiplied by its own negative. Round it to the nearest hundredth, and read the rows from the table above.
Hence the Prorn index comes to 1.03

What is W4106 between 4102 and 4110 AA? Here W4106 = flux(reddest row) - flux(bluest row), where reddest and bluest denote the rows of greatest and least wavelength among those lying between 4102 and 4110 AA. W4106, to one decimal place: 5.0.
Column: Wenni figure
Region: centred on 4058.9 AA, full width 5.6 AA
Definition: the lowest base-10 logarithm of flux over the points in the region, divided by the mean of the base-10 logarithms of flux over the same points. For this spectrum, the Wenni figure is 0.956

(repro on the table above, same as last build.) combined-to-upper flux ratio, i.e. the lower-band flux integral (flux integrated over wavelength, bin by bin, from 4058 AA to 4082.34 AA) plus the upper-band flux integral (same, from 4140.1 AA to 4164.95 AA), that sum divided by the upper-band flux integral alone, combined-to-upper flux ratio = 1.88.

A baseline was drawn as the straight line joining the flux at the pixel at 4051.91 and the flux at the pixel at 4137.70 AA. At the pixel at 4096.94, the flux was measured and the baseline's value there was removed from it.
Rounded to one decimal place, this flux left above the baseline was 0.2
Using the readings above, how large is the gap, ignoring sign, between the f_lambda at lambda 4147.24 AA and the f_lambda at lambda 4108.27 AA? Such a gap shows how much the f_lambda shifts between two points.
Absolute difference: 3.0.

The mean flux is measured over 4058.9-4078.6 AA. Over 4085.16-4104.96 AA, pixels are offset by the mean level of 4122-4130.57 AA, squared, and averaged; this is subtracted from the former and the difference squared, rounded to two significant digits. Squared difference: 33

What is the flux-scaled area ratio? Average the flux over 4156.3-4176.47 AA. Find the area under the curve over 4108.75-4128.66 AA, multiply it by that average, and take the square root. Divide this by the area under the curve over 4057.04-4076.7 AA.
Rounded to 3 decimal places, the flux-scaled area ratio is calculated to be 0.241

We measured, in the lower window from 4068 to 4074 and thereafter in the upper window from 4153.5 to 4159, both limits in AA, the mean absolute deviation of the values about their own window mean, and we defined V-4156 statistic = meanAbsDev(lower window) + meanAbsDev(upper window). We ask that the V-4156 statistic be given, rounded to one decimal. 2.0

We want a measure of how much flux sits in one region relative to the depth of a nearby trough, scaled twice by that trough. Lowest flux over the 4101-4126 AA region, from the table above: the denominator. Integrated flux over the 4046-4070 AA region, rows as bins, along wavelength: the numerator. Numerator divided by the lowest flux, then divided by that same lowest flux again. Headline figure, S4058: 3.8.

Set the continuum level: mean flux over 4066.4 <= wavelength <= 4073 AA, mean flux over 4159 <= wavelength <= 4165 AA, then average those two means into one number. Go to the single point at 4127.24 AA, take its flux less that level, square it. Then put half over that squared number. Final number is 0.1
